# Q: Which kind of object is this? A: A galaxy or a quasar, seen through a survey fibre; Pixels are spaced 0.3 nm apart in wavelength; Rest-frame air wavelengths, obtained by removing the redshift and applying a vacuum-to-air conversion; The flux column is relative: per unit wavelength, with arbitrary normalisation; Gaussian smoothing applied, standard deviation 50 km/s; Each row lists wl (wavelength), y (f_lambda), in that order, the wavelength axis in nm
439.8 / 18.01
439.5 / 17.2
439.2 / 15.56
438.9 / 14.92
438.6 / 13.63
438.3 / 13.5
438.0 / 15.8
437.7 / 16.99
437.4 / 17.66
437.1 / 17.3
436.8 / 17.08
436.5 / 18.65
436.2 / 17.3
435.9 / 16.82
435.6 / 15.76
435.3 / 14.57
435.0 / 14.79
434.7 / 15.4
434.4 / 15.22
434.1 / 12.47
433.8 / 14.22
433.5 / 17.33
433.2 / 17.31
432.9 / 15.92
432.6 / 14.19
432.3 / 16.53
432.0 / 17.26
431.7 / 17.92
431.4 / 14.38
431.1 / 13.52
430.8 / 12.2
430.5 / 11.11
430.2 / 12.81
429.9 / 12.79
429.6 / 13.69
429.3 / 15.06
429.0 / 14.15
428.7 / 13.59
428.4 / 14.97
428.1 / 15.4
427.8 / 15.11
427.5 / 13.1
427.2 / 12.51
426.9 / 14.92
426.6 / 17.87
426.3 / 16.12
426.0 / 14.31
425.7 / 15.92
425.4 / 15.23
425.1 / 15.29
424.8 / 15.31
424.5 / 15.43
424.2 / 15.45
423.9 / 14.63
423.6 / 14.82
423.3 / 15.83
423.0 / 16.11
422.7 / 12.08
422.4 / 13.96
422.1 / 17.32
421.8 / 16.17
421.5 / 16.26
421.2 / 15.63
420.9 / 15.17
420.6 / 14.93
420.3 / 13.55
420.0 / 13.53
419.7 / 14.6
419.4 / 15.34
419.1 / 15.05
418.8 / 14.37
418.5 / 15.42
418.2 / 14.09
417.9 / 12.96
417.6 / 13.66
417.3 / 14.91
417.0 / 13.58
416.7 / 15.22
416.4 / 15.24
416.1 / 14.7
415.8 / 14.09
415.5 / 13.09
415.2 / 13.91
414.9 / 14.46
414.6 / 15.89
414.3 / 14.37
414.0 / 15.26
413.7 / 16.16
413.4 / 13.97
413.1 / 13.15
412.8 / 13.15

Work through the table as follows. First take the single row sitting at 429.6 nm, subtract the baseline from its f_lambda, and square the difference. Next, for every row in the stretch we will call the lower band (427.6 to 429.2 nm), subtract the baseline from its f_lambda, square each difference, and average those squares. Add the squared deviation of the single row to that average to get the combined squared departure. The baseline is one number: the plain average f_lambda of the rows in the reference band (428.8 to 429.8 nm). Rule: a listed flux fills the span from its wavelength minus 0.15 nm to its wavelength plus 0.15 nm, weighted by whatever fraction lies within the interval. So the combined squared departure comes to 0.9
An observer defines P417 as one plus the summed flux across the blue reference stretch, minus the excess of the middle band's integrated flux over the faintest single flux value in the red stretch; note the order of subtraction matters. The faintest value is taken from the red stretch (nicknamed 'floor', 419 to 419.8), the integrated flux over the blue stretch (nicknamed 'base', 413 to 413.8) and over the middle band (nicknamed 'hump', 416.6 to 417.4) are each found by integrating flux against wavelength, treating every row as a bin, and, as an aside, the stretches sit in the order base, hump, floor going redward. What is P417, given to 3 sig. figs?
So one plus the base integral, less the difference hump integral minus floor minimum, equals 15.5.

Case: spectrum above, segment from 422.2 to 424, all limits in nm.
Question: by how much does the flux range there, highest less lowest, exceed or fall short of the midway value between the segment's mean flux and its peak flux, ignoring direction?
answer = 11.3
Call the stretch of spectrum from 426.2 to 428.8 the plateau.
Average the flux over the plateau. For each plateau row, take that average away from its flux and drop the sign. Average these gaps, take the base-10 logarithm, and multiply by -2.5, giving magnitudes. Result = -0.18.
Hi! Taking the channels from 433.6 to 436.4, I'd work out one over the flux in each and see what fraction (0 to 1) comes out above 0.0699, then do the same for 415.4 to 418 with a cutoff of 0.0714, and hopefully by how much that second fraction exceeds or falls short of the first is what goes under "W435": 0.2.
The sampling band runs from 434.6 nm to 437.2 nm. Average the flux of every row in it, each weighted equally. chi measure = 16.41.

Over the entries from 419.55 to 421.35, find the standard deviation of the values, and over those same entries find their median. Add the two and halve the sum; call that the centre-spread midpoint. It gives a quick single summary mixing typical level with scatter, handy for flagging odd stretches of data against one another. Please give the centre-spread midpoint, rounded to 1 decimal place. 7.8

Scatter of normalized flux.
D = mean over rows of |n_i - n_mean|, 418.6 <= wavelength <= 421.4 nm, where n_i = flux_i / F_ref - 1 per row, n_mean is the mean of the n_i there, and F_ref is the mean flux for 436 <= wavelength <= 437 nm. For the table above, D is 0.034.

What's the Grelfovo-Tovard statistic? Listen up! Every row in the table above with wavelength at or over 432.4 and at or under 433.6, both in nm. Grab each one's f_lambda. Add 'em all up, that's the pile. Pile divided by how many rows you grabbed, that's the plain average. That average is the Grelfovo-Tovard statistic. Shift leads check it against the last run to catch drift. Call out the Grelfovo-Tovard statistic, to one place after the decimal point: 16.2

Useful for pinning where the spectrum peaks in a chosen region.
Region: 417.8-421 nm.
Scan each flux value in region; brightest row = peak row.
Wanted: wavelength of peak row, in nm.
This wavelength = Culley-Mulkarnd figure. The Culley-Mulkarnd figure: 418.5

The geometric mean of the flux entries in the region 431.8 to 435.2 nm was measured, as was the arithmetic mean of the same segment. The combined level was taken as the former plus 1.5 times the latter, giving 38.7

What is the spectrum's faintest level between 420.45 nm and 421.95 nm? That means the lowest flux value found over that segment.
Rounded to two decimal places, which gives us 14.93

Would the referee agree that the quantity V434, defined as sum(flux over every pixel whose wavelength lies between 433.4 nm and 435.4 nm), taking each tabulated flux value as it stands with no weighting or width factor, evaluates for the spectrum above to 104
